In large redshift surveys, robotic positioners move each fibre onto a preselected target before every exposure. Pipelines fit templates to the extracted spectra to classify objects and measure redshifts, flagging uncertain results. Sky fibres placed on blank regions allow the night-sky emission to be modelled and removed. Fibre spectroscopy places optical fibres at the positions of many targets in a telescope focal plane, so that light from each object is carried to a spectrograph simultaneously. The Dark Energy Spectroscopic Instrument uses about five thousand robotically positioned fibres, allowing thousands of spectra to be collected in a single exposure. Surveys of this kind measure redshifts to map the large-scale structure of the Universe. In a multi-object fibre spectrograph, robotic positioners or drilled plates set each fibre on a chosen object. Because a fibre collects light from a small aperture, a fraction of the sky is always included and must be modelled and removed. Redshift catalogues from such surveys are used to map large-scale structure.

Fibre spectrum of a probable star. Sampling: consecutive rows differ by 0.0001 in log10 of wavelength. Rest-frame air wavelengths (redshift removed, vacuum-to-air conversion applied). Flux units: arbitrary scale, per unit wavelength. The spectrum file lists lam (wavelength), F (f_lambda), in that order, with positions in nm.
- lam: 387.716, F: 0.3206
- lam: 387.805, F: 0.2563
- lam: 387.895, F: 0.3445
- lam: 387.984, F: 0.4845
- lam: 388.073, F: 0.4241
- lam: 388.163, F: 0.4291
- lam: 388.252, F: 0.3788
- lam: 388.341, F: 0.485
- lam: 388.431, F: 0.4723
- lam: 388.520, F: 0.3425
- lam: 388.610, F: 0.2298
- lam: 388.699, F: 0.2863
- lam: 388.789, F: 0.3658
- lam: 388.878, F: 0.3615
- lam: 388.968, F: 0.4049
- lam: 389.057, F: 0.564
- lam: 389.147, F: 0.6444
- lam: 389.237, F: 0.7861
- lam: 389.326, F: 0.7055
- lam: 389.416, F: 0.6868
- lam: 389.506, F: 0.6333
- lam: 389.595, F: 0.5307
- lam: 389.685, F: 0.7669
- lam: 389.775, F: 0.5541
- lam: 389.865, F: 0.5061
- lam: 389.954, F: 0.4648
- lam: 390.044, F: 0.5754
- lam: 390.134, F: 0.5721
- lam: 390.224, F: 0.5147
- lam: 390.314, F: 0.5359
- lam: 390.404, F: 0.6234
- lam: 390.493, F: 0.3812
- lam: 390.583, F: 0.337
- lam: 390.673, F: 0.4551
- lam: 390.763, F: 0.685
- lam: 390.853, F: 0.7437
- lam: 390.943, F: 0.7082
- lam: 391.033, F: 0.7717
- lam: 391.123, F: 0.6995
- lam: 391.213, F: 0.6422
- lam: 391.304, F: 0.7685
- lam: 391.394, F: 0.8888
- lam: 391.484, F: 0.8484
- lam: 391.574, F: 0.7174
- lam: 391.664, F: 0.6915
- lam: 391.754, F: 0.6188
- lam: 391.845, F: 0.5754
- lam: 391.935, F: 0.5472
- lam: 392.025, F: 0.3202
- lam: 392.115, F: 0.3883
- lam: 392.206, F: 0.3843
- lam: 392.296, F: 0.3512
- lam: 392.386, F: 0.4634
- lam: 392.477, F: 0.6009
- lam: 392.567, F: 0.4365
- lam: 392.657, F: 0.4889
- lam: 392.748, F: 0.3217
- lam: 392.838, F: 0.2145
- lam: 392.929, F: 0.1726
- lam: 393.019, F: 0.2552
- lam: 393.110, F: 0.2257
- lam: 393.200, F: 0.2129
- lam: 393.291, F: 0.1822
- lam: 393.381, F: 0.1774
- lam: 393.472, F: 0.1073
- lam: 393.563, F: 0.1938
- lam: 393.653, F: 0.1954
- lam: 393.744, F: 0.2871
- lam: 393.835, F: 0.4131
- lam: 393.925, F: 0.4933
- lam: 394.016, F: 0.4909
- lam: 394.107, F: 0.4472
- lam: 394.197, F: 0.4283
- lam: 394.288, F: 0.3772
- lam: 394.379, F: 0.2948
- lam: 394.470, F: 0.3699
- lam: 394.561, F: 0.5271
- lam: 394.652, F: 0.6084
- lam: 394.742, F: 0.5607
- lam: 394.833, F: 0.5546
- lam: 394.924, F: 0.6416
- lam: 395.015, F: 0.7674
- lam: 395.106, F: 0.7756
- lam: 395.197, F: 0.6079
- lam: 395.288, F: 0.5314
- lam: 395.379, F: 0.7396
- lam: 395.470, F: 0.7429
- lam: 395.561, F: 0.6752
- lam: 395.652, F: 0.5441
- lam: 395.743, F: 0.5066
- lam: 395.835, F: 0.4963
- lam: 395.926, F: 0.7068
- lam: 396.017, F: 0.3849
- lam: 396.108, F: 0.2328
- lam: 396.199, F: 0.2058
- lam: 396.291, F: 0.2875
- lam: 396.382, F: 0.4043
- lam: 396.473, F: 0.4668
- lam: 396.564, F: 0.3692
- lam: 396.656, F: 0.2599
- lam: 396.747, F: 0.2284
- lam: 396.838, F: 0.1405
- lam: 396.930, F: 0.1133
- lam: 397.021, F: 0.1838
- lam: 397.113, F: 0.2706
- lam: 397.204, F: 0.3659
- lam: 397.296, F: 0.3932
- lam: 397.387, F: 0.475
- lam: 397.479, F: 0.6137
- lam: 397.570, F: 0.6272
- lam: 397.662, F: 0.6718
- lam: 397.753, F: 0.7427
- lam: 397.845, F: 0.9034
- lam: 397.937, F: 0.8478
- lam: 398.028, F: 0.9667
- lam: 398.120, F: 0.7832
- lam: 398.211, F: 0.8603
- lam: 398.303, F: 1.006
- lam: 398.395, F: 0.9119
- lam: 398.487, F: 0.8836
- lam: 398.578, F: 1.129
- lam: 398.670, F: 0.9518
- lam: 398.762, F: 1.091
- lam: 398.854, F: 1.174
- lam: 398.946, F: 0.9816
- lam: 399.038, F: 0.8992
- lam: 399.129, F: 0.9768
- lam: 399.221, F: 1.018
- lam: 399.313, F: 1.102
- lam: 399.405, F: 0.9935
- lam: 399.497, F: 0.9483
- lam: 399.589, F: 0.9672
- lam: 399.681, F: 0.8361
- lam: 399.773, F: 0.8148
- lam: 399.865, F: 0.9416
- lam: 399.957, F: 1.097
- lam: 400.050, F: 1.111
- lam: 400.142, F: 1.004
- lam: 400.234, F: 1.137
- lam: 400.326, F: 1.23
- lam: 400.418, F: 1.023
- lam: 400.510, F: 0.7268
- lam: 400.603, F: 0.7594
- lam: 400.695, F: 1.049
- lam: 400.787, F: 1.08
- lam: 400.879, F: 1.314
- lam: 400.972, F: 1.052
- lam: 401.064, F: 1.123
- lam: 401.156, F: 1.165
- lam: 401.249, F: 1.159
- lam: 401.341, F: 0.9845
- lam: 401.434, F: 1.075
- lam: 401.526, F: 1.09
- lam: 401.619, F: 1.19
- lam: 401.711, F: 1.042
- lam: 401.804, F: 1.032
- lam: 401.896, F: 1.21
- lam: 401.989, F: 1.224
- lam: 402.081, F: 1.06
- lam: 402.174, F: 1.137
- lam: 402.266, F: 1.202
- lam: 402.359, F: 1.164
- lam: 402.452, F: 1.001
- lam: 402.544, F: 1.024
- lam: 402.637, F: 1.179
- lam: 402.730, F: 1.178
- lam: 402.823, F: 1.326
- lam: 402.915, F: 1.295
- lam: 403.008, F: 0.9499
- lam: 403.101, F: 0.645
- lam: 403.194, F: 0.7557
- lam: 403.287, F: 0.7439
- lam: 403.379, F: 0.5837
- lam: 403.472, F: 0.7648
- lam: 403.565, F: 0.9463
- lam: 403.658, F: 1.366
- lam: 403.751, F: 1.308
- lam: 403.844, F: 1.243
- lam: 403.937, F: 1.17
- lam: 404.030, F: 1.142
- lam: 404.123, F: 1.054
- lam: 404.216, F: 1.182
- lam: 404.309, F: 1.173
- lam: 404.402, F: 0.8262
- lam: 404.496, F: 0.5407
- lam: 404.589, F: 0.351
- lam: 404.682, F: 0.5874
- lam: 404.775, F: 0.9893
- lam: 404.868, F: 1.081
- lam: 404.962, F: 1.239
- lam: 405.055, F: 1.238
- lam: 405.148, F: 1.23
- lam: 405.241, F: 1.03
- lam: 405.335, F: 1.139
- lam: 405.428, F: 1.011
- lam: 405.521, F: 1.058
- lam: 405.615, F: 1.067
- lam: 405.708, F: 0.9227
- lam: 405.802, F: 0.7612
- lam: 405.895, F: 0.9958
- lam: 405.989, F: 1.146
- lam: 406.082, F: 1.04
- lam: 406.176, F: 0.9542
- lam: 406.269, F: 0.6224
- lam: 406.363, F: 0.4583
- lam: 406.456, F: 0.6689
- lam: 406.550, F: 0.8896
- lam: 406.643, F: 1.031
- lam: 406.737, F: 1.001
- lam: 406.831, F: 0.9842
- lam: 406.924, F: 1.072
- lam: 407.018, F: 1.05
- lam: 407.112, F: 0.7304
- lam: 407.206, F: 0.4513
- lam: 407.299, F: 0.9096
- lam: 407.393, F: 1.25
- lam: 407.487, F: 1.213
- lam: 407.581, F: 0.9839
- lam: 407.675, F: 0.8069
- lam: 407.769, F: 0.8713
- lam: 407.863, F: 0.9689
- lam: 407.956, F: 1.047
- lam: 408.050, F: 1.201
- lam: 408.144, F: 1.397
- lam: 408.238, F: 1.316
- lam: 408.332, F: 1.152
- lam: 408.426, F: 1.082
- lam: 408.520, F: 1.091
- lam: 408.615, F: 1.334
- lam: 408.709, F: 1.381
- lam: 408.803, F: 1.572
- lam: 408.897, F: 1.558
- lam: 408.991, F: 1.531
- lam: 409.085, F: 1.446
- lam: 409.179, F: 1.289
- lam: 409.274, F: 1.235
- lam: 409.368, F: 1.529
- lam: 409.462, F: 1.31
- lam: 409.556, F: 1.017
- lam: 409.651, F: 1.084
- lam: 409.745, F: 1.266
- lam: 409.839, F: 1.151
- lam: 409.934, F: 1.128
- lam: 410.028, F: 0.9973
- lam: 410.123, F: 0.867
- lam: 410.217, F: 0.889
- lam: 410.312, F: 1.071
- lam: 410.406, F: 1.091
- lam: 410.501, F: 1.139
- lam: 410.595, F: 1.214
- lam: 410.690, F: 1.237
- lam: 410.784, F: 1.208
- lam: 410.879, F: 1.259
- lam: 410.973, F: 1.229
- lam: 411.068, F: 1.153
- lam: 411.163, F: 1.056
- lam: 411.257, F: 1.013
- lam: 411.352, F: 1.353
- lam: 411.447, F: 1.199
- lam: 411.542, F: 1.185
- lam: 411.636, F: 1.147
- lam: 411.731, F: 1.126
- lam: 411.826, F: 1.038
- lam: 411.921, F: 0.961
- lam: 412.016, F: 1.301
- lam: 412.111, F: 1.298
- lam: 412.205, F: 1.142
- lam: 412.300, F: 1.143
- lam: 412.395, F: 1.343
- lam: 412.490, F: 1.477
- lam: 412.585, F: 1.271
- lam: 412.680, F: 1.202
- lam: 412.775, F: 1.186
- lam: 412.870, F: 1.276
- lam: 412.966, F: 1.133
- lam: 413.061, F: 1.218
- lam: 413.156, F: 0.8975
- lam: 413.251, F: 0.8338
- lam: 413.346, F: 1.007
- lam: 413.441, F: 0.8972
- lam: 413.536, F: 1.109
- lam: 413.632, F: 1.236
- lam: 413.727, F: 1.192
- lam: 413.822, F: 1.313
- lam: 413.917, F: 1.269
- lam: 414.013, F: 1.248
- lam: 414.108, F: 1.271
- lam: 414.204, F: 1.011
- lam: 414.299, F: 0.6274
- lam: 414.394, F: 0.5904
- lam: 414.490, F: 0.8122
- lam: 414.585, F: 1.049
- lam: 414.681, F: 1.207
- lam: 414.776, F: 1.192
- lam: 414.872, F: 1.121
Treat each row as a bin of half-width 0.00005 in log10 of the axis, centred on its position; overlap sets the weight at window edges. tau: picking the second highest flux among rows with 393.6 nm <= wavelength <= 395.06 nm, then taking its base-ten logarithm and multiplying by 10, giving -1.9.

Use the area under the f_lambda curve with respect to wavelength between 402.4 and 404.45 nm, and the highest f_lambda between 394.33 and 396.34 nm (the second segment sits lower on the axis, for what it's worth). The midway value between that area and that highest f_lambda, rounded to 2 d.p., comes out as 1.45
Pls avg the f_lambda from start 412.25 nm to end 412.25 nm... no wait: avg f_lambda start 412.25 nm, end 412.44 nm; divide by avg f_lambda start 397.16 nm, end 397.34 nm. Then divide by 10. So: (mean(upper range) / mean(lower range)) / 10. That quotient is 0.33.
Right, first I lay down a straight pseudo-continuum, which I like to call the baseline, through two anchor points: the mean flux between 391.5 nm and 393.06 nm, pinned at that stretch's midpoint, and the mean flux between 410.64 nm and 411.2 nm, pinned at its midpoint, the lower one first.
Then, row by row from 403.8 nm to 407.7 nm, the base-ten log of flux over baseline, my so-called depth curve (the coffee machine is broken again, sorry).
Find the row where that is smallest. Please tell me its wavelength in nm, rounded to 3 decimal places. 404.589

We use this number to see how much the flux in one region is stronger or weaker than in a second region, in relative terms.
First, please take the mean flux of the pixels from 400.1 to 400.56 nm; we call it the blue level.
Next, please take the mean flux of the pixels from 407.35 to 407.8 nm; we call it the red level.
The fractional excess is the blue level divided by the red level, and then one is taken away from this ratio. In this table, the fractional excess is 0.00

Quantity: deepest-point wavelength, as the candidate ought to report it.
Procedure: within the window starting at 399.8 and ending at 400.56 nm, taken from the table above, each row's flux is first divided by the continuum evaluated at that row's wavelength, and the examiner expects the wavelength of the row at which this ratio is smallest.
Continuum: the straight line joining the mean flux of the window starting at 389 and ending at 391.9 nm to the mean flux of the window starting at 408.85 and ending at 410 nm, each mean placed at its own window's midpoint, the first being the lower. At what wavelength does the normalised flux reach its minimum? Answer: 400.510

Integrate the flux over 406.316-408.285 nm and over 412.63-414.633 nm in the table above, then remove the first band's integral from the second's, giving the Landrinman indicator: 0.23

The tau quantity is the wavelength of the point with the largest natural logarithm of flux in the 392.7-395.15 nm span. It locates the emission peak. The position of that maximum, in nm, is 395.106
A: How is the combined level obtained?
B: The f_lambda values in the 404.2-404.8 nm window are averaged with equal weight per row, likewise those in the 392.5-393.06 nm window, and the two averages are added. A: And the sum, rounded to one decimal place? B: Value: 1.1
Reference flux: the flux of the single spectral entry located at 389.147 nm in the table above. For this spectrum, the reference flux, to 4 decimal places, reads 0.6444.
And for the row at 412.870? 1.2760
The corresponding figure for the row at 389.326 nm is 0.7055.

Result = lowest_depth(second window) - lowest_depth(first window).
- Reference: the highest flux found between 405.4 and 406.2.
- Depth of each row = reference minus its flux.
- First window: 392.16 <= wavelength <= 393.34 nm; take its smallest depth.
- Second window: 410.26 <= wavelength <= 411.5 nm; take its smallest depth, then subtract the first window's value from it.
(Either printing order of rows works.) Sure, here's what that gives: -0.8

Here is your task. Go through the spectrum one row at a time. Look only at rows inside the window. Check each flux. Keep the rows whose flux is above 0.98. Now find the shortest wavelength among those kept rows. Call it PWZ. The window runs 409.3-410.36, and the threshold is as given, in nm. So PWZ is 409.368 nm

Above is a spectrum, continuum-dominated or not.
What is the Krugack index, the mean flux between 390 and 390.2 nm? 0.57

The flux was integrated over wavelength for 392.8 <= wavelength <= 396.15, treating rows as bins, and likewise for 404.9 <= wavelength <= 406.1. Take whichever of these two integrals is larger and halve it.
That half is 0.73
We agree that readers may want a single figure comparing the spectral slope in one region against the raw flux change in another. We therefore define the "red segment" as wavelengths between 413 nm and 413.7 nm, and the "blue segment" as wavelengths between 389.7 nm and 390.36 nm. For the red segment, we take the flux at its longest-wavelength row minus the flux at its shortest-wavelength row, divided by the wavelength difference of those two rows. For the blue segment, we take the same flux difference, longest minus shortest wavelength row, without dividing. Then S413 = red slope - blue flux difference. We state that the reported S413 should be 0.0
